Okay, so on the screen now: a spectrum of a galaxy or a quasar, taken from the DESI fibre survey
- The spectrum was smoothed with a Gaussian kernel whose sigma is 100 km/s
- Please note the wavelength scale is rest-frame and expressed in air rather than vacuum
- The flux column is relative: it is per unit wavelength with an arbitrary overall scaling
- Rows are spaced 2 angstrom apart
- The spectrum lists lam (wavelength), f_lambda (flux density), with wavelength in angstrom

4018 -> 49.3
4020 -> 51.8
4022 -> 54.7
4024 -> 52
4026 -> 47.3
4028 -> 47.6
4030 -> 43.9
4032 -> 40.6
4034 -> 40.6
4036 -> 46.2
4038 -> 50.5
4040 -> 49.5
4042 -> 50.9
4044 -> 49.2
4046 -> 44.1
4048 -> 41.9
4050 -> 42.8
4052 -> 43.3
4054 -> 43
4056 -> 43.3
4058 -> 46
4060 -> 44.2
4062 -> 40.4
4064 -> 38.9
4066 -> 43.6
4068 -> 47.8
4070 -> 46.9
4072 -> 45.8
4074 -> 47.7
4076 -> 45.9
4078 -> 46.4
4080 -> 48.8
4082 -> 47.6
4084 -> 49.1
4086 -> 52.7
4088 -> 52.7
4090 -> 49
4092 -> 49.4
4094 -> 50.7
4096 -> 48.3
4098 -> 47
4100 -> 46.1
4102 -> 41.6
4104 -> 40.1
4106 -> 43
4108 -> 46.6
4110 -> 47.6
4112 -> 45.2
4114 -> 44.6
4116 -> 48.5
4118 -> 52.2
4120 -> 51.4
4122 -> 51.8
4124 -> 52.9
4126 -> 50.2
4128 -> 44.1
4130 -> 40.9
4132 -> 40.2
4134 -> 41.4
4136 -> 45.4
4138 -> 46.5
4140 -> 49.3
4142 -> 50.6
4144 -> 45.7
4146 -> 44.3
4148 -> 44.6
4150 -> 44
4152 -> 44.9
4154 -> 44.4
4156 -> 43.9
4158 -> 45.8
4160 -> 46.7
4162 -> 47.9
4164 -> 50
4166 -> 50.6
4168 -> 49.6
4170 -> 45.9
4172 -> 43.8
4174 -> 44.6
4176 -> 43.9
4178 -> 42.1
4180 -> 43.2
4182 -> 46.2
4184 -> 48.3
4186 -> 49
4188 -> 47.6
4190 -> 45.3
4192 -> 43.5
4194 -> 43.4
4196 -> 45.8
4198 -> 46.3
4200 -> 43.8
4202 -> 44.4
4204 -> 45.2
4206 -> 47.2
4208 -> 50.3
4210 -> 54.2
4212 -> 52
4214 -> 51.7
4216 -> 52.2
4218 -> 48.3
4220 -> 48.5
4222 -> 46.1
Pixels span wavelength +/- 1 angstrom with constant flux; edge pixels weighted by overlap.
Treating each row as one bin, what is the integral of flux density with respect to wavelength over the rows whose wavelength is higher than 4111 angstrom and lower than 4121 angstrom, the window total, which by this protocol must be 484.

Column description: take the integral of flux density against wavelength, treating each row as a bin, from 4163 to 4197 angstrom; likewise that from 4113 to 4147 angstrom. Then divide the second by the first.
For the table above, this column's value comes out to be 1.02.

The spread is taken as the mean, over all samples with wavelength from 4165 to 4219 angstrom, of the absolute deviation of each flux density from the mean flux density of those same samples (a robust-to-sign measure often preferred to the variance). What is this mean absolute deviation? 2.8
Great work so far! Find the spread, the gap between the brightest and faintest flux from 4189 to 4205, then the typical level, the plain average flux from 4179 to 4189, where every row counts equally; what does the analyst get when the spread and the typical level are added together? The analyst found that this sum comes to 50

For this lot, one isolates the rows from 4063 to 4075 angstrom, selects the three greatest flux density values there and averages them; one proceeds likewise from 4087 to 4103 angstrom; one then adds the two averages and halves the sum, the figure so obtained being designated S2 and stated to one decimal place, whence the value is 49.2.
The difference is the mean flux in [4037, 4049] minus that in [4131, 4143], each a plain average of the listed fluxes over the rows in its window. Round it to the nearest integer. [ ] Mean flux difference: 2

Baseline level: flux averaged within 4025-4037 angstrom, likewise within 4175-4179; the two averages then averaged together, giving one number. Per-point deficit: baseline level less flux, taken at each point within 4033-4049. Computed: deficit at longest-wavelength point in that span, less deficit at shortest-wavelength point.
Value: -1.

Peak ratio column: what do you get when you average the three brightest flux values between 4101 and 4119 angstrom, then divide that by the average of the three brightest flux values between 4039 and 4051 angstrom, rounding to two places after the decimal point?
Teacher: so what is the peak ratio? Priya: 0.99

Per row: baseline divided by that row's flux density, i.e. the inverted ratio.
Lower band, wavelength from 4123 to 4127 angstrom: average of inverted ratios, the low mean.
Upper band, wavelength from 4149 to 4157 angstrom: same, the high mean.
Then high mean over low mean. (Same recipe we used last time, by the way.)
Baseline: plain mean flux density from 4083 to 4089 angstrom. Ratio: 1.16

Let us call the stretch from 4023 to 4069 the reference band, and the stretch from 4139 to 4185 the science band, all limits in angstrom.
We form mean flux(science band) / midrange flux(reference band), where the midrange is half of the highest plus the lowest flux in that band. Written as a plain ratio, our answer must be 1.01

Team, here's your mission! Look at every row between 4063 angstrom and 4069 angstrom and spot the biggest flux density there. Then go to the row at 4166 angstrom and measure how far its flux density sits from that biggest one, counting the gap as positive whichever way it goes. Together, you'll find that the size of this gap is 2.8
